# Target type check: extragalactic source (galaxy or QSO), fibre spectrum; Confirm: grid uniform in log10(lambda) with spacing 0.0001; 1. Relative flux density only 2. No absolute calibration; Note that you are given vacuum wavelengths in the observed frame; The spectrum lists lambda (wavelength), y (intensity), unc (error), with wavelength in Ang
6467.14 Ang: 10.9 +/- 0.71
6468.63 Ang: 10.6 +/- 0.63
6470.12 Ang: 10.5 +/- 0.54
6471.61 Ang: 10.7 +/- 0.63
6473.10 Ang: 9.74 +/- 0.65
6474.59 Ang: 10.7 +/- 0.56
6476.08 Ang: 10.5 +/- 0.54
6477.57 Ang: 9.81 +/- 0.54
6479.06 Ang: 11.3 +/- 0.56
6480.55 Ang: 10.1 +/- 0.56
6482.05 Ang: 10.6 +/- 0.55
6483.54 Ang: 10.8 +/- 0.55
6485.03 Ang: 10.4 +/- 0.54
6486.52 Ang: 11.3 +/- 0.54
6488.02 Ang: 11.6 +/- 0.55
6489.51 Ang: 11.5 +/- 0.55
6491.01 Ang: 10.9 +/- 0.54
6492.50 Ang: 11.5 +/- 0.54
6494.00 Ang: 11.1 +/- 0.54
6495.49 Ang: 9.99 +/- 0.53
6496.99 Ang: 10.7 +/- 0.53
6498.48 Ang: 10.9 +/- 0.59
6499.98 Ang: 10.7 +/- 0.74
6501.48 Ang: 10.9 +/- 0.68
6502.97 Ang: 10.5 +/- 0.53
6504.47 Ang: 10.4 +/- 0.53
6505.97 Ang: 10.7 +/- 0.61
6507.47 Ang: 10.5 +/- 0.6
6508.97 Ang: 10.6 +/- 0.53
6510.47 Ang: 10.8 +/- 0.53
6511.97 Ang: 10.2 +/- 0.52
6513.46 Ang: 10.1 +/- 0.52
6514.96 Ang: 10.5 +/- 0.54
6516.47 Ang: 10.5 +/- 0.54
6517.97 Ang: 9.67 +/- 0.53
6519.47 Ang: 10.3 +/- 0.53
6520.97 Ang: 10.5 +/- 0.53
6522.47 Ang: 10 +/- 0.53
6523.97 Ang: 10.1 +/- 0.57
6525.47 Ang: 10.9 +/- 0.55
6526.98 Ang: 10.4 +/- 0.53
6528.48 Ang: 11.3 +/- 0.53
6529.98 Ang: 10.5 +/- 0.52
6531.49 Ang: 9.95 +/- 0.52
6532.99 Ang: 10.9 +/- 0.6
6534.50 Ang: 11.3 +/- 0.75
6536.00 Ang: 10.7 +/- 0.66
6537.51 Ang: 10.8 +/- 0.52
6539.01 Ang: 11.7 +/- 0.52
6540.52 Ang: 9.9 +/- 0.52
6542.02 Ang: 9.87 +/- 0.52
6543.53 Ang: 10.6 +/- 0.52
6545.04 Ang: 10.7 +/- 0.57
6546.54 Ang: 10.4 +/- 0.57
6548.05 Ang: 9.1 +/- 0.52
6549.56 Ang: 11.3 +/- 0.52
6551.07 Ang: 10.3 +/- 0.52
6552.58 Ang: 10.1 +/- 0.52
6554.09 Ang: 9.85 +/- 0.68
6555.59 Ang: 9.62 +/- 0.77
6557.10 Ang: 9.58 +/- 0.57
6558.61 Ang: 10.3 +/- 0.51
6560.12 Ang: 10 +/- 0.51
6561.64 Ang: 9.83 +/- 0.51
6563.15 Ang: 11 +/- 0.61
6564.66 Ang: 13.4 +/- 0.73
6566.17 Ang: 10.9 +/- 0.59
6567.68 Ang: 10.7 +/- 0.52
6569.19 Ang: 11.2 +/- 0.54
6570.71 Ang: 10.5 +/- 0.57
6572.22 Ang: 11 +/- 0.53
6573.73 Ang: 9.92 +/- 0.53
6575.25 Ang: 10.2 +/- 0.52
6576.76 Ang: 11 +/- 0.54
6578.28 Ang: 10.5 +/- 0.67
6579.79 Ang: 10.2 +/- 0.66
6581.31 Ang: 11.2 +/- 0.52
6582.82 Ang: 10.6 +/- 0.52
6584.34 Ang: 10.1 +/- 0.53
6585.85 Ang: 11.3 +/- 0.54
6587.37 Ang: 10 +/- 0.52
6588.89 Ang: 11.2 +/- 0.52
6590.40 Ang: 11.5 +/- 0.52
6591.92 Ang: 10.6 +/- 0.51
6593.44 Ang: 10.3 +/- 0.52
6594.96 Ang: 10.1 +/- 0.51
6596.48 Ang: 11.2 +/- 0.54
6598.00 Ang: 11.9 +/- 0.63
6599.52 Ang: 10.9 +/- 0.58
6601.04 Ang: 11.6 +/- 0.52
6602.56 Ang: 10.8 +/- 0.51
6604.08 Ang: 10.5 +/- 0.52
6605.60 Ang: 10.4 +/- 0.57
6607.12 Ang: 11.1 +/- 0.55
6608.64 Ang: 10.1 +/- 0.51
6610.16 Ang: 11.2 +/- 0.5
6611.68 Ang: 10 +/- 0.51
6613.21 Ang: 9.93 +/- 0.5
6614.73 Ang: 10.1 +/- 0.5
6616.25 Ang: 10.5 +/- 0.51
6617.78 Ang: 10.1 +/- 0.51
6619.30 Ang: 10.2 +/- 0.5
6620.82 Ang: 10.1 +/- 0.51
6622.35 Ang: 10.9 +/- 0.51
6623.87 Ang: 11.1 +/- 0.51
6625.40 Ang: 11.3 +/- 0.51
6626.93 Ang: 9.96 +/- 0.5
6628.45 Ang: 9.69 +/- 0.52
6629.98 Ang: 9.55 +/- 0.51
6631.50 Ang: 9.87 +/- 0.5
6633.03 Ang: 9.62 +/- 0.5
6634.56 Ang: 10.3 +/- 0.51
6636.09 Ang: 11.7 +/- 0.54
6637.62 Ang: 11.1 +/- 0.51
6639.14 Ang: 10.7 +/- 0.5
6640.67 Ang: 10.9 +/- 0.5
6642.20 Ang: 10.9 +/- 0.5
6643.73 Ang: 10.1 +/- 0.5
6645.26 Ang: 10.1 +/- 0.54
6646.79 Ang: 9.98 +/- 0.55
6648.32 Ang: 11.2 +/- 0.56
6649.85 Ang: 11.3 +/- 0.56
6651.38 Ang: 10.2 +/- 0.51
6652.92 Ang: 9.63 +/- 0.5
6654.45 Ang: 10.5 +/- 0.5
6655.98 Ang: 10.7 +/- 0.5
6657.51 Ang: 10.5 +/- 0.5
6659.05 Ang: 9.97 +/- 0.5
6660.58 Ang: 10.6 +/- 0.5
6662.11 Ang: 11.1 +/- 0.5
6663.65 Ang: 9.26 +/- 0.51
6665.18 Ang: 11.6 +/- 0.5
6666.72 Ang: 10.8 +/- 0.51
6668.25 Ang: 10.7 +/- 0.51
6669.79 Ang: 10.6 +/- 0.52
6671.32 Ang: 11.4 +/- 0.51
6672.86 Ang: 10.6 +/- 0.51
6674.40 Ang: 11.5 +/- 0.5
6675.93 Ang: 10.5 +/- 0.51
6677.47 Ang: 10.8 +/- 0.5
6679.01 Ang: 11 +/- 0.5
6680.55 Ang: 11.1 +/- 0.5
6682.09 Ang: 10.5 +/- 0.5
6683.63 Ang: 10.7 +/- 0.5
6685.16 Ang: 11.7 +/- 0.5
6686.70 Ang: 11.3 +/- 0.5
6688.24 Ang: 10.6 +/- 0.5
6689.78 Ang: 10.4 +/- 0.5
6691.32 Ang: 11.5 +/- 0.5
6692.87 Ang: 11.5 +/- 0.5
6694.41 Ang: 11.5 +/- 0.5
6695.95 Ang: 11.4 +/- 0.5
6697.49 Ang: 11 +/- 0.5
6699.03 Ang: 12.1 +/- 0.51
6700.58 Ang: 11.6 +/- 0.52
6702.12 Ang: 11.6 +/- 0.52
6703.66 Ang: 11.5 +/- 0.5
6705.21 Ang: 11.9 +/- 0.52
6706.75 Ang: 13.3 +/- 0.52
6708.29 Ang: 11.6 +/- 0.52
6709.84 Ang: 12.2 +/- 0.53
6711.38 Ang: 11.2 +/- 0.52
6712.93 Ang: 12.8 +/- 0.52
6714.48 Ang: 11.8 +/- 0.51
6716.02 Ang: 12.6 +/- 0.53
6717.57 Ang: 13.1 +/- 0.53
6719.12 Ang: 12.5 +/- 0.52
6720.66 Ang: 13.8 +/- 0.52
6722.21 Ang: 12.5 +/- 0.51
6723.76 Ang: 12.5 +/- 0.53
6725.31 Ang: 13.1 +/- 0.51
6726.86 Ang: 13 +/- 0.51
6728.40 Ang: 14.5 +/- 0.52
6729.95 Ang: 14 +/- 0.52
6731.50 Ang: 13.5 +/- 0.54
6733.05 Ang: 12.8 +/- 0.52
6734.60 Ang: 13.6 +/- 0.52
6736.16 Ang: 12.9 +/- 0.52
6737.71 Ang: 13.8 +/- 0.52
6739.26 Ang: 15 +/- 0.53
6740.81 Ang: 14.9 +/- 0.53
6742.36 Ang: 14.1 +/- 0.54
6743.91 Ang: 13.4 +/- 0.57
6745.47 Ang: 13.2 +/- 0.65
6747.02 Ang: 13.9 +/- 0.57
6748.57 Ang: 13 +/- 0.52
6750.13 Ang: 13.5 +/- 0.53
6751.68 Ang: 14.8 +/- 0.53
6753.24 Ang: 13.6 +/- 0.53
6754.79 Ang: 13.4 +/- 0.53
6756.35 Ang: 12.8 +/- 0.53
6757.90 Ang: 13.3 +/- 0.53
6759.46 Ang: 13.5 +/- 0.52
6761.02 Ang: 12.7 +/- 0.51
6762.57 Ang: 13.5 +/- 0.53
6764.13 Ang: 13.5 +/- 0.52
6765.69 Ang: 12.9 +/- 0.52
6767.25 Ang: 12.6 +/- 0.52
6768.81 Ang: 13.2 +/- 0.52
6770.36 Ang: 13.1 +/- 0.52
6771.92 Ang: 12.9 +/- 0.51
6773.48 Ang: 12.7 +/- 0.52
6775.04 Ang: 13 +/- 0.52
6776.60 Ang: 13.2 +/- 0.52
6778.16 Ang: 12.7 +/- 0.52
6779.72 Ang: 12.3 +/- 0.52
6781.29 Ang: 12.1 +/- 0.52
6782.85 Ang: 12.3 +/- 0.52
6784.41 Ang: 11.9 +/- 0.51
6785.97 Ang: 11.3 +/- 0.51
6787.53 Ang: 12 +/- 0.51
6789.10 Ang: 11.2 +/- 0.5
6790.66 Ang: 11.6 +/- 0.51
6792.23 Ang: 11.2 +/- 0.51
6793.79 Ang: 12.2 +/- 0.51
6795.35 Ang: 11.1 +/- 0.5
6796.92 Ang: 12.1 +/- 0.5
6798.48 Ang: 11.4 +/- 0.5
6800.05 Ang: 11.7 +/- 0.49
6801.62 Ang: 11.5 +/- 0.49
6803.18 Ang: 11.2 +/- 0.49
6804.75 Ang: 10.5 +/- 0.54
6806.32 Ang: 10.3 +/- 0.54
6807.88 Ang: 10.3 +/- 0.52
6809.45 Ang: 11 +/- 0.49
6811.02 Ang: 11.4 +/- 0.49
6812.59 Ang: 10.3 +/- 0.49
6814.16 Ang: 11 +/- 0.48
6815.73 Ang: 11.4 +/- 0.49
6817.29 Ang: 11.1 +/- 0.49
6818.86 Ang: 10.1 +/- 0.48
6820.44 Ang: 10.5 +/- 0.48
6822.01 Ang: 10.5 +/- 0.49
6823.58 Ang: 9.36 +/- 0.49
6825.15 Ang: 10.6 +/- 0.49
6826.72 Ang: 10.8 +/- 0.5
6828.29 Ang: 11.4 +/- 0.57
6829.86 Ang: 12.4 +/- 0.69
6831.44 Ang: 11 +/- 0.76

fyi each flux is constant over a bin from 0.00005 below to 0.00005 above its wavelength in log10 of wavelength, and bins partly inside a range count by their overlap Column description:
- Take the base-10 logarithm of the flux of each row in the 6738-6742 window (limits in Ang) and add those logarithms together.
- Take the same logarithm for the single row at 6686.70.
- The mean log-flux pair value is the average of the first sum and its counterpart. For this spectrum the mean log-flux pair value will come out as 1.7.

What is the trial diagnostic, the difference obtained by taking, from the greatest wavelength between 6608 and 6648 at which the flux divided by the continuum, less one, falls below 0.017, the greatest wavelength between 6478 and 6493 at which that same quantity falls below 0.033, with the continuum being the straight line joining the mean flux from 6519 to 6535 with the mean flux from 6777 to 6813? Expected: 161.8 Ang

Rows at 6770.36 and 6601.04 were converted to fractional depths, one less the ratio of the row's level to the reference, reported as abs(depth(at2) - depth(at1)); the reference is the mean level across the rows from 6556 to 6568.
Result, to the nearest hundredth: 0.14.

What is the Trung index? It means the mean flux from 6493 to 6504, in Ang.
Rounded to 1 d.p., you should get 10.7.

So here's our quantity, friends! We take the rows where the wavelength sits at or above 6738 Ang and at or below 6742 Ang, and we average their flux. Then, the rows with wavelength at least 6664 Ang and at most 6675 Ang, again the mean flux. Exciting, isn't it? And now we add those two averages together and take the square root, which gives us 5.1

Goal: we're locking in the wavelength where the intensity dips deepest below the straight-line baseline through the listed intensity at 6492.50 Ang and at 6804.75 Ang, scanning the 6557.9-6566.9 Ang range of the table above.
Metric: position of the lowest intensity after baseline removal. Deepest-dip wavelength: 6561.64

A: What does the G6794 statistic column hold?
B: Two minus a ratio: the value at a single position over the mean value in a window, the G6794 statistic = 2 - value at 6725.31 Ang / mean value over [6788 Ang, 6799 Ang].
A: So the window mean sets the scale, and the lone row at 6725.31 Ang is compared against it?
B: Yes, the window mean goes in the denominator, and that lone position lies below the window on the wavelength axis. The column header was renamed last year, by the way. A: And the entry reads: 0.87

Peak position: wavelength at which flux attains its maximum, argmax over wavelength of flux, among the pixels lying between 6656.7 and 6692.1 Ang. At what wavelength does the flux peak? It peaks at 6685.16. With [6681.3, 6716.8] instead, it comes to 6706.75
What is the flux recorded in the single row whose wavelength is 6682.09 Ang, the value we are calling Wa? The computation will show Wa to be 10.5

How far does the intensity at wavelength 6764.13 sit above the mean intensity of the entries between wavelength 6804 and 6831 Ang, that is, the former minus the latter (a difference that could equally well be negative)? 2.7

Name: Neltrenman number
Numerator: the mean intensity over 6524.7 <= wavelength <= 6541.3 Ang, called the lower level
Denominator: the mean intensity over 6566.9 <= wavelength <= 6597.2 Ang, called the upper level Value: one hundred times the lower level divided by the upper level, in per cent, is 101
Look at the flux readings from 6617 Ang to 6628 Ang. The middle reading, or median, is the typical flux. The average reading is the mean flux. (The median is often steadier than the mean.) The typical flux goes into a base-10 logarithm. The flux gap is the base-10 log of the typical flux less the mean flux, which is -9.5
